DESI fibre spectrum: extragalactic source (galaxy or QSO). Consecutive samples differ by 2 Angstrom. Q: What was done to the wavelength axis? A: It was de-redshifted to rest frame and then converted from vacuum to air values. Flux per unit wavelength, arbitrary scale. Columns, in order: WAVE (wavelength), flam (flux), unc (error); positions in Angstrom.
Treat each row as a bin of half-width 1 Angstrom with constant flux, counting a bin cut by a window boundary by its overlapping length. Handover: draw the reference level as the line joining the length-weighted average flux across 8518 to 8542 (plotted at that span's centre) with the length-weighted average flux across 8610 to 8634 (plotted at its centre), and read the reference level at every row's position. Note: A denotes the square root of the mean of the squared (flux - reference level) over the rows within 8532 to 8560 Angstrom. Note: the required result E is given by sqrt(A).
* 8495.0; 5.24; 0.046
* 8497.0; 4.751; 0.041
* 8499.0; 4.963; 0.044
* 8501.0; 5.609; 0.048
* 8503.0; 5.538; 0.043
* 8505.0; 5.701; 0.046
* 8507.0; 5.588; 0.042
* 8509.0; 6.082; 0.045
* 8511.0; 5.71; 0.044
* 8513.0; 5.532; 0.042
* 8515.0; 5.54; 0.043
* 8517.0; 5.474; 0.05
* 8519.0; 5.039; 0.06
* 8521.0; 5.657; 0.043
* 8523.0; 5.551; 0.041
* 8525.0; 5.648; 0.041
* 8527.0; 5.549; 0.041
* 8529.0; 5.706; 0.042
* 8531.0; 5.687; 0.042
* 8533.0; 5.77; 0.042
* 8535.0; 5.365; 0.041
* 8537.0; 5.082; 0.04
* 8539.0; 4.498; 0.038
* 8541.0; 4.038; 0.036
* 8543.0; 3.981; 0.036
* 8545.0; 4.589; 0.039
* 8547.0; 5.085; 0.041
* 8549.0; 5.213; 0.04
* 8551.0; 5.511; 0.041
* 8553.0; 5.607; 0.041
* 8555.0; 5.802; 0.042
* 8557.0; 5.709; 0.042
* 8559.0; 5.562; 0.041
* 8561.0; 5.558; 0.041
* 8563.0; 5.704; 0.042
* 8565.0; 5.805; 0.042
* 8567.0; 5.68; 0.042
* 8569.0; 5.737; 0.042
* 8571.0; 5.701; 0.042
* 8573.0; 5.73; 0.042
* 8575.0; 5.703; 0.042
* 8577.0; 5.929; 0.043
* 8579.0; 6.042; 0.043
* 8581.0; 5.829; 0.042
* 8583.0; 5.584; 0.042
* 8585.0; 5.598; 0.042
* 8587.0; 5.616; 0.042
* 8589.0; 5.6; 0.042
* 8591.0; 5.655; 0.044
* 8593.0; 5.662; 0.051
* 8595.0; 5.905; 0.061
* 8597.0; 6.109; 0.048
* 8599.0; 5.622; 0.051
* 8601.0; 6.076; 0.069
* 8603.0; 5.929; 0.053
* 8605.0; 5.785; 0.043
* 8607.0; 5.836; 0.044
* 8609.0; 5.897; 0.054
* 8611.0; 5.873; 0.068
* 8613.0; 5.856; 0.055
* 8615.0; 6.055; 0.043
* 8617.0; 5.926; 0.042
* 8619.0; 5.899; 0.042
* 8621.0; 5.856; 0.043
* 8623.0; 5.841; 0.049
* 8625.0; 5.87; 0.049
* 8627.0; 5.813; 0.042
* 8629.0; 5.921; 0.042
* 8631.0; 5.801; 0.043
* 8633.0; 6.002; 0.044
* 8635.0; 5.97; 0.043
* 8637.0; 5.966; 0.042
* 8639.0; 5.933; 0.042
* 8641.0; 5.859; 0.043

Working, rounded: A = 0.64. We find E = 0.80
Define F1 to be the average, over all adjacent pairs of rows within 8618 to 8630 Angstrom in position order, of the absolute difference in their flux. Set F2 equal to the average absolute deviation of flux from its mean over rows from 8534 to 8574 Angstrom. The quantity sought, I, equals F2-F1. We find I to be 0.4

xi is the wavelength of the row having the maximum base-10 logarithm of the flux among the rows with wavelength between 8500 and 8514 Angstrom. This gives 8509.0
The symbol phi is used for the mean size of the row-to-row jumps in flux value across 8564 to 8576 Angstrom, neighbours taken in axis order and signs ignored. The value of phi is 0.05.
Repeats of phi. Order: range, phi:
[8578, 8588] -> 0.12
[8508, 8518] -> 0.16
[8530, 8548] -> 0.37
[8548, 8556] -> 0.20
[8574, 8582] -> 0.18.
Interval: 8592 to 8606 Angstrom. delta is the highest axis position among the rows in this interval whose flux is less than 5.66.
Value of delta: 8599.0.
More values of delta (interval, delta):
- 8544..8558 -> 8553.0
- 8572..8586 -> 8585.0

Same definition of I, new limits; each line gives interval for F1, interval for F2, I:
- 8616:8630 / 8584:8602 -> 0.1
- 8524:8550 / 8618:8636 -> -0.2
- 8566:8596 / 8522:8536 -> 0.0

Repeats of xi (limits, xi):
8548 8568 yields 8565.0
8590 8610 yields 8597.0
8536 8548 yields 8547.0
